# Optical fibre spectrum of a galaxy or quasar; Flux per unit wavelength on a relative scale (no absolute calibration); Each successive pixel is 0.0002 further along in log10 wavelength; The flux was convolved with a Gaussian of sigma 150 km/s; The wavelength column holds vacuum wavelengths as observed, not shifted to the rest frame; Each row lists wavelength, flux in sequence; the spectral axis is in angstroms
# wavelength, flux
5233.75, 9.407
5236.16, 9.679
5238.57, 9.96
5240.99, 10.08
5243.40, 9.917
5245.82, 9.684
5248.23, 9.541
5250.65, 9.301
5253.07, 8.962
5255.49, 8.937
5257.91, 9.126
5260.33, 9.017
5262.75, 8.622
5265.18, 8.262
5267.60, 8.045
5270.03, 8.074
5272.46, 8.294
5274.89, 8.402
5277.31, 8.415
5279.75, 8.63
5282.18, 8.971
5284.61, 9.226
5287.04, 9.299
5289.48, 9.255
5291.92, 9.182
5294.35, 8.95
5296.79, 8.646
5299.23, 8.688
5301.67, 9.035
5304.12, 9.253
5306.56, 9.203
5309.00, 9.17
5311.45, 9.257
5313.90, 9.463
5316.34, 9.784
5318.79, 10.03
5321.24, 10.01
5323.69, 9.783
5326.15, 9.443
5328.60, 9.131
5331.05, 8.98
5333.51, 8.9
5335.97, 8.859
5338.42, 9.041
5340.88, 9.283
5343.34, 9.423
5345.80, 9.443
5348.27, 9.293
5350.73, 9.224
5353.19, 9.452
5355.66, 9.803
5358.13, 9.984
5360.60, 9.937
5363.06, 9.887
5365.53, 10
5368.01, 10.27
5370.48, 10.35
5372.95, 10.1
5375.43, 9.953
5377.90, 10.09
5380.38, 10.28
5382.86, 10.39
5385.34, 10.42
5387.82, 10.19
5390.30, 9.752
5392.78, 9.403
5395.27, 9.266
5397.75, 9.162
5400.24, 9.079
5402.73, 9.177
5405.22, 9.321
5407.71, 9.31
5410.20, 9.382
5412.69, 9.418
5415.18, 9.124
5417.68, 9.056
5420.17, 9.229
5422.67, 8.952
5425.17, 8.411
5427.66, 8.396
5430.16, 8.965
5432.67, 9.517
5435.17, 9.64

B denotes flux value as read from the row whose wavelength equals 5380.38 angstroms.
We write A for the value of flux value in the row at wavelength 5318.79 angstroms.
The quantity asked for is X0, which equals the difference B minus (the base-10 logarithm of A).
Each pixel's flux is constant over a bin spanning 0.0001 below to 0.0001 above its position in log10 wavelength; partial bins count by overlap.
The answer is 9.28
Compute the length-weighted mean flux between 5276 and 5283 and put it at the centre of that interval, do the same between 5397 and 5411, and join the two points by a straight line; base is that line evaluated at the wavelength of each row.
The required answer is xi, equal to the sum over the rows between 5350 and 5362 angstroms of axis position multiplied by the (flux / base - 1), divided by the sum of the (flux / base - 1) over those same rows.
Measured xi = 5357.0 angstroms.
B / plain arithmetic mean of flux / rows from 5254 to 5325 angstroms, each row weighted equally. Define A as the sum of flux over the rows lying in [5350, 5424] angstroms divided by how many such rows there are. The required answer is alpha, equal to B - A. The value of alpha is -0.7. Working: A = 9.67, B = 9.00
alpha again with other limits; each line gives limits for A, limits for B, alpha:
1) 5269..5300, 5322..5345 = 0.4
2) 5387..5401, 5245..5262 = -0.3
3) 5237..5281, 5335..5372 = 0.7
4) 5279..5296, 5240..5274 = -0.1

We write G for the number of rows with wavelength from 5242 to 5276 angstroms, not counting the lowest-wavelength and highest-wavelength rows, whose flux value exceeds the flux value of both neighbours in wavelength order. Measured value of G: 1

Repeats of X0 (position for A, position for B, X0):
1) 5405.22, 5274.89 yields 7.43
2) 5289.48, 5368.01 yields 9.30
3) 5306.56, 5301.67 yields 8.07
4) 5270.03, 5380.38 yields 9.37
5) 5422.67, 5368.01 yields 9.32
